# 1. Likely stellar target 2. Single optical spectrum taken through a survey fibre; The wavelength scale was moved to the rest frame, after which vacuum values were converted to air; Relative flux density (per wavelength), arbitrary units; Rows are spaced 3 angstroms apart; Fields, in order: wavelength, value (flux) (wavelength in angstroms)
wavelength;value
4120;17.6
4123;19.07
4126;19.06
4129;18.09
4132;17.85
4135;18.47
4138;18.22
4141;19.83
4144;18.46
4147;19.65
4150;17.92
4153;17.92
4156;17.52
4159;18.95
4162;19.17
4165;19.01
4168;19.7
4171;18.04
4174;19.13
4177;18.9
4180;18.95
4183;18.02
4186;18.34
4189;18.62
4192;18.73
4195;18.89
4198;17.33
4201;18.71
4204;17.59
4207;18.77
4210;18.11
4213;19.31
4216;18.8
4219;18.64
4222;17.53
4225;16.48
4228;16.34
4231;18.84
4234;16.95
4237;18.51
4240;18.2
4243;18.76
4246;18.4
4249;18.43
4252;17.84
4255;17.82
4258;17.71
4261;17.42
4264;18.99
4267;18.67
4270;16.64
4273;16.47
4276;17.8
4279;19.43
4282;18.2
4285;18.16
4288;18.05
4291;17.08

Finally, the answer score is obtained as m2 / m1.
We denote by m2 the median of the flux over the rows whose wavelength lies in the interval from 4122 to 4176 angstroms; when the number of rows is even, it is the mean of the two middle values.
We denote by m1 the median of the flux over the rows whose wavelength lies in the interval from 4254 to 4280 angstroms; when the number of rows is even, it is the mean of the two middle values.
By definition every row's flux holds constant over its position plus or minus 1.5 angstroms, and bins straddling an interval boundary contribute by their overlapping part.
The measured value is 1.05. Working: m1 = 17.8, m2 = 18.7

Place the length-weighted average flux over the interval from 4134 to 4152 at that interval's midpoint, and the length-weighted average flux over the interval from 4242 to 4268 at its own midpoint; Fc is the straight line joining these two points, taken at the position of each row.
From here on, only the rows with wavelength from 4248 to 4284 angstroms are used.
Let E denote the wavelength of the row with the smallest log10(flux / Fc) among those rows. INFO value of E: 4273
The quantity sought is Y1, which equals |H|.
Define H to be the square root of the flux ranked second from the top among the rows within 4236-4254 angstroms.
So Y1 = 4.30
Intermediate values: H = 4.30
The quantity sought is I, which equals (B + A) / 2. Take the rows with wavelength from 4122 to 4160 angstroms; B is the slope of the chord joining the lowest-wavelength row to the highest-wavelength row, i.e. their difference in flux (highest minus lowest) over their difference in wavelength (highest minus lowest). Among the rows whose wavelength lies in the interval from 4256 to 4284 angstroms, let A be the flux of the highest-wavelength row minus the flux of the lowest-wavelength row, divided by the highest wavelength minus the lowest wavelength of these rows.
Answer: 0.009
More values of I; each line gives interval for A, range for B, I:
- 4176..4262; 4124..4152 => -0.033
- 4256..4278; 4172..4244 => 0.000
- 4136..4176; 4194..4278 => 0.006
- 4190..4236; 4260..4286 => -0.006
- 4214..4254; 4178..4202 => -0.019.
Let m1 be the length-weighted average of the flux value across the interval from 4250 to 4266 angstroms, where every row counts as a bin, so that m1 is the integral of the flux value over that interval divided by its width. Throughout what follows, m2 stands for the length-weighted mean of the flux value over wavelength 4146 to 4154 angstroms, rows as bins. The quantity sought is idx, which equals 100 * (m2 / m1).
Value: 103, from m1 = 18.0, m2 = 18.5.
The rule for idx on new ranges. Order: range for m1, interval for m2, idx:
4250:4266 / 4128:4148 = 104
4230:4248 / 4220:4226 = 94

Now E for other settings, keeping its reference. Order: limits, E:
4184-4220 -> 4198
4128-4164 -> 4156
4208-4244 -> 4228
